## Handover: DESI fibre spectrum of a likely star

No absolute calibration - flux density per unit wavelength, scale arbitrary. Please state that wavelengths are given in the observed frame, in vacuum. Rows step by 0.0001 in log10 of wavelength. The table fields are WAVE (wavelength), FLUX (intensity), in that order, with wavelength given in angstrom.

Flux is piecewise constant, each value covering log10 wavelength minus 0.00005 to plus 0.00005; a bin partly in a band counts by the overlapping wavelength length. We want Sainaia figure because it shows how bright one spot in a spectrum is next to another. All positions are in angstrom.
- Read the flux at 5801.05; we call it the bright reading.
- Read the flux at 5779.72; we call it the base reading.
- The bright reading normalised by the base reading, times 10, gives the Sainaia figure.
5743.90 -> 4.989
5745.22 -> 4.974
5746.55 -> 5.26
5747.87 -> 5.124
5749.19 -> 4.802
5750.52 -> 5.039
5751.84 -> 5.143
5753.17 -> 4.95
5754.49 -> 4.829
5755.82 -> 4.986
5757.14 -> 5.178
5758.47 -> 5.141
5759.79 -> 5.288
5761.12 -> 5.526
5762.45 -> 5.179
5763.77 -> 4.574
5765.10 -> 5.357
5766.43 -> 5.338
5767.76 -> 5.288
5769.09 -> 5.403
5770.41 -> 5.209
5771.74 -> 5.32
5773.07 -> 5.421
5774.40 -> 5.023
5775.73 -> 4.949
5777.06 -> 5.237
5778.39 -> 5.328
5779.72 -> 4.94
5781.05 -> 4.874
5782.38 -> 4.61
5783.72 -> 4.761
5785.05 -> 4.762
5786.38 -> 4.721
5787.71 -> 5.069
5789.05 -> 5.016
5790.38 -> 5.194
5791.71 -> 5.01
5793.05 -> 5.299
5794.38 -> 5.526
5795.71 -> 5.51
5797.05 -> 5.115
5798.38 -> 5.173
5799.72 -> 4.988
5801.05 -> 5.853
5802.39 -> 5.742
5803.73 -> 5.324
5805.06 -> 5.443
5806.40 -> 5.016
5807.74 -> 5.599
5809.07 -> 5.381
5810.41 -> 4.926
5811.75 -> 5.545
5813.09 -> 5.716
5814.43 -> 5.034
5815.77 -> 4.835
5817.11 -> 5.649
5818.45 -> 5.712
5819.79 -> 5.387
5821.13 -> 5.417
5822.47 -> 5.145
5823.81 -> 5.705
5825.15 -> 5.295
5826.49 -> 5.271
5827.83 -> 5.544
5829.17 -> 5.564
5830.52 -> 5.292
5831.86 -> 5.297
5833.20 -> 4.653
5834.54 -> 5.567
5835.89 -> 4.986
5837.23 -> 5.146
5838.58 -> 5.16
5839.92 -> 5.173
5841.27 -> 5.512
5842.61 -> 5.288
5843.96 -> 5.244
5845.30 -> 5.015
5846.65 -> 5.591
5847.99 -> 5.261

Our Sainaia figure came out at 11.8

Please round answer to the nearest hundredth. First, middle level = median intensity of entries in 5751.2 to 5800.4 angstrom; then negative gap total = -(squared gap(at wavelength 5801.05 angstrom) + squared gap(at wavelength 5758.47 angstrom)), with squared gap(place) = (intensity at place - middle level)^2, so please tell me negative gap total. -0.50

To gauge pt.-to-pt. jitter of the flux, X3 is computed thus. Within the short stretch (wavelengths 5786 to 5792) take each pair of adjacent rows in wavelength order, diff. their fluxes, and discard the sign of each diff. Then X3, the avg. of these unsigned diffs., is 0.19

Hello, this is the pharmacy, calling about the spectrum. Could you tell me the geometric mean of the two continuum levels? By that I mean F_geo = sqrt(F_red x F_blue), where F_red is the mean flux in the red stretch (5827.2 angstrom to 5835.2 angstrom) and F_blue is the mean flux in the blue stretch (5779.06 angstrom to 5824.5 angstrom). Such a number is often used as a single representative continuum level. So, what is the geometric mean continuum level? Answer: 5.28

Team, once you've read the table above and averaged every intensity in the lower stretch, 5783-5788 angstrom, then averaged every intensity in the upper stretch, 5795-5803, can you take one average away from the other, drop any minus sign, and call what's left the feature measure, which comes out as 0.6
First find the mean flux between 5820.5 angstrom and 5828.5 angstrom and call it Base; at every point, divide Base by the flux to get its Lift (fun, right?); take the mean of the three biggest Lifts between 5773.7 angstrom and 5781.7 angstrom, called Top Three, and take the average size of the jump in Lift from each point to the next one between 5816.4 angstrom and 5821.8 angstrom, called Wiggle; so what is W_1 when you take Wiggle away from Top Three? 1.07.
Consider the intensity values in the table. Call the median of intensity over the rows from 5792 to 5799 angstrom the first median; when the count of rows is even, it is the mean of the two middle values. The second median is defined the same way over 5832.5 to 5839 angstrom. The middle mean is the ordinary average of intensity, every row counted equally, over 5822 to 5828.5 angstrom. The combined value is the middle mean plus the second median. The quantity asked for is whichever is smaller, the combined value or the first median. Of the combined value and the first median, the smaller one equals 5.30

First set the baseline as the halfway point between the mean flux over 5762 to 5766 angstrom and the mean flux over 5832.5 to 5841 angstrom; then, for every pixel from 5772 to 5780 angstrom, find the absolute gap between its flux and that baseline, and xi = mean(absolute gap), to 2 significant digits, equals 0.18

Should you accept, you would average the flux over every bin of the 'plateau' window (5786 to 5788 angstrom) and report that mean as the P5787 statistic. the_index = 4.89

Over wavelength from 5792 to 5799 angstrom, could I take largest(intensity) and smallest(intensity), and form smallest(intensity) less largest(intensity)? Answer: -0.41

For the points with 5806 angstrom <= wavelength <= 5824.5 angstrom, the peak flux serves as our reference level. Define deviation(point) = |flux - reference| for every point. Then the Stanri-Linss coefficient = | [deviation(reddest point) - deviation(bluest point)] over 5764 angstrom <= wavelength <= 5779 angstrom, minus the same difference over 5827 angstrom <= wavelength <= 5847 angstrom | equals 0.08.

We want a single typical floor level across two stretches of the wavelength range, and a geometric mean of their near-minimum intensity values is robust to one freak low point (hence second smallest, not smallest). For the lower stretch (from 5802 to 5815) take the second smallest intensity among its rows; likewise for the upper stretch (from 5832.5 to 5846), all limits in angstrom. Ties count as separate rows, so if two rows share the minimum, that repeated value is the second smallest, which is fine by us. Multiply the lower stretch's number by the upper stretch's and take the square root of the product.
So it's 5.001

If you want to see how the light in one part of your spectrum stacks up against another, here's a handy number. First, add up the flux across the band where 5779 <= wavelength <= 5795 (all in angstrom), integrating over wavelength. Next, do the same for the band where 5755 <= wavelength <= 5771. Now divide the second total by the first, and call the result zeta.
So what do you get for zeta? 1.04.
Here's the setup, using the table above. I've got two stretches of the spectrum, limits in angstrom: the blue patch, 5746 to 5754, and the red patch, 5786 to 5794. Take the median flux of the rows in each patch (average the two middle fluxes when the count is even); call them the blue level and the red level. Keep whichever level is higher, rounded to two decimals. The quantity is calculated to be 5.08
